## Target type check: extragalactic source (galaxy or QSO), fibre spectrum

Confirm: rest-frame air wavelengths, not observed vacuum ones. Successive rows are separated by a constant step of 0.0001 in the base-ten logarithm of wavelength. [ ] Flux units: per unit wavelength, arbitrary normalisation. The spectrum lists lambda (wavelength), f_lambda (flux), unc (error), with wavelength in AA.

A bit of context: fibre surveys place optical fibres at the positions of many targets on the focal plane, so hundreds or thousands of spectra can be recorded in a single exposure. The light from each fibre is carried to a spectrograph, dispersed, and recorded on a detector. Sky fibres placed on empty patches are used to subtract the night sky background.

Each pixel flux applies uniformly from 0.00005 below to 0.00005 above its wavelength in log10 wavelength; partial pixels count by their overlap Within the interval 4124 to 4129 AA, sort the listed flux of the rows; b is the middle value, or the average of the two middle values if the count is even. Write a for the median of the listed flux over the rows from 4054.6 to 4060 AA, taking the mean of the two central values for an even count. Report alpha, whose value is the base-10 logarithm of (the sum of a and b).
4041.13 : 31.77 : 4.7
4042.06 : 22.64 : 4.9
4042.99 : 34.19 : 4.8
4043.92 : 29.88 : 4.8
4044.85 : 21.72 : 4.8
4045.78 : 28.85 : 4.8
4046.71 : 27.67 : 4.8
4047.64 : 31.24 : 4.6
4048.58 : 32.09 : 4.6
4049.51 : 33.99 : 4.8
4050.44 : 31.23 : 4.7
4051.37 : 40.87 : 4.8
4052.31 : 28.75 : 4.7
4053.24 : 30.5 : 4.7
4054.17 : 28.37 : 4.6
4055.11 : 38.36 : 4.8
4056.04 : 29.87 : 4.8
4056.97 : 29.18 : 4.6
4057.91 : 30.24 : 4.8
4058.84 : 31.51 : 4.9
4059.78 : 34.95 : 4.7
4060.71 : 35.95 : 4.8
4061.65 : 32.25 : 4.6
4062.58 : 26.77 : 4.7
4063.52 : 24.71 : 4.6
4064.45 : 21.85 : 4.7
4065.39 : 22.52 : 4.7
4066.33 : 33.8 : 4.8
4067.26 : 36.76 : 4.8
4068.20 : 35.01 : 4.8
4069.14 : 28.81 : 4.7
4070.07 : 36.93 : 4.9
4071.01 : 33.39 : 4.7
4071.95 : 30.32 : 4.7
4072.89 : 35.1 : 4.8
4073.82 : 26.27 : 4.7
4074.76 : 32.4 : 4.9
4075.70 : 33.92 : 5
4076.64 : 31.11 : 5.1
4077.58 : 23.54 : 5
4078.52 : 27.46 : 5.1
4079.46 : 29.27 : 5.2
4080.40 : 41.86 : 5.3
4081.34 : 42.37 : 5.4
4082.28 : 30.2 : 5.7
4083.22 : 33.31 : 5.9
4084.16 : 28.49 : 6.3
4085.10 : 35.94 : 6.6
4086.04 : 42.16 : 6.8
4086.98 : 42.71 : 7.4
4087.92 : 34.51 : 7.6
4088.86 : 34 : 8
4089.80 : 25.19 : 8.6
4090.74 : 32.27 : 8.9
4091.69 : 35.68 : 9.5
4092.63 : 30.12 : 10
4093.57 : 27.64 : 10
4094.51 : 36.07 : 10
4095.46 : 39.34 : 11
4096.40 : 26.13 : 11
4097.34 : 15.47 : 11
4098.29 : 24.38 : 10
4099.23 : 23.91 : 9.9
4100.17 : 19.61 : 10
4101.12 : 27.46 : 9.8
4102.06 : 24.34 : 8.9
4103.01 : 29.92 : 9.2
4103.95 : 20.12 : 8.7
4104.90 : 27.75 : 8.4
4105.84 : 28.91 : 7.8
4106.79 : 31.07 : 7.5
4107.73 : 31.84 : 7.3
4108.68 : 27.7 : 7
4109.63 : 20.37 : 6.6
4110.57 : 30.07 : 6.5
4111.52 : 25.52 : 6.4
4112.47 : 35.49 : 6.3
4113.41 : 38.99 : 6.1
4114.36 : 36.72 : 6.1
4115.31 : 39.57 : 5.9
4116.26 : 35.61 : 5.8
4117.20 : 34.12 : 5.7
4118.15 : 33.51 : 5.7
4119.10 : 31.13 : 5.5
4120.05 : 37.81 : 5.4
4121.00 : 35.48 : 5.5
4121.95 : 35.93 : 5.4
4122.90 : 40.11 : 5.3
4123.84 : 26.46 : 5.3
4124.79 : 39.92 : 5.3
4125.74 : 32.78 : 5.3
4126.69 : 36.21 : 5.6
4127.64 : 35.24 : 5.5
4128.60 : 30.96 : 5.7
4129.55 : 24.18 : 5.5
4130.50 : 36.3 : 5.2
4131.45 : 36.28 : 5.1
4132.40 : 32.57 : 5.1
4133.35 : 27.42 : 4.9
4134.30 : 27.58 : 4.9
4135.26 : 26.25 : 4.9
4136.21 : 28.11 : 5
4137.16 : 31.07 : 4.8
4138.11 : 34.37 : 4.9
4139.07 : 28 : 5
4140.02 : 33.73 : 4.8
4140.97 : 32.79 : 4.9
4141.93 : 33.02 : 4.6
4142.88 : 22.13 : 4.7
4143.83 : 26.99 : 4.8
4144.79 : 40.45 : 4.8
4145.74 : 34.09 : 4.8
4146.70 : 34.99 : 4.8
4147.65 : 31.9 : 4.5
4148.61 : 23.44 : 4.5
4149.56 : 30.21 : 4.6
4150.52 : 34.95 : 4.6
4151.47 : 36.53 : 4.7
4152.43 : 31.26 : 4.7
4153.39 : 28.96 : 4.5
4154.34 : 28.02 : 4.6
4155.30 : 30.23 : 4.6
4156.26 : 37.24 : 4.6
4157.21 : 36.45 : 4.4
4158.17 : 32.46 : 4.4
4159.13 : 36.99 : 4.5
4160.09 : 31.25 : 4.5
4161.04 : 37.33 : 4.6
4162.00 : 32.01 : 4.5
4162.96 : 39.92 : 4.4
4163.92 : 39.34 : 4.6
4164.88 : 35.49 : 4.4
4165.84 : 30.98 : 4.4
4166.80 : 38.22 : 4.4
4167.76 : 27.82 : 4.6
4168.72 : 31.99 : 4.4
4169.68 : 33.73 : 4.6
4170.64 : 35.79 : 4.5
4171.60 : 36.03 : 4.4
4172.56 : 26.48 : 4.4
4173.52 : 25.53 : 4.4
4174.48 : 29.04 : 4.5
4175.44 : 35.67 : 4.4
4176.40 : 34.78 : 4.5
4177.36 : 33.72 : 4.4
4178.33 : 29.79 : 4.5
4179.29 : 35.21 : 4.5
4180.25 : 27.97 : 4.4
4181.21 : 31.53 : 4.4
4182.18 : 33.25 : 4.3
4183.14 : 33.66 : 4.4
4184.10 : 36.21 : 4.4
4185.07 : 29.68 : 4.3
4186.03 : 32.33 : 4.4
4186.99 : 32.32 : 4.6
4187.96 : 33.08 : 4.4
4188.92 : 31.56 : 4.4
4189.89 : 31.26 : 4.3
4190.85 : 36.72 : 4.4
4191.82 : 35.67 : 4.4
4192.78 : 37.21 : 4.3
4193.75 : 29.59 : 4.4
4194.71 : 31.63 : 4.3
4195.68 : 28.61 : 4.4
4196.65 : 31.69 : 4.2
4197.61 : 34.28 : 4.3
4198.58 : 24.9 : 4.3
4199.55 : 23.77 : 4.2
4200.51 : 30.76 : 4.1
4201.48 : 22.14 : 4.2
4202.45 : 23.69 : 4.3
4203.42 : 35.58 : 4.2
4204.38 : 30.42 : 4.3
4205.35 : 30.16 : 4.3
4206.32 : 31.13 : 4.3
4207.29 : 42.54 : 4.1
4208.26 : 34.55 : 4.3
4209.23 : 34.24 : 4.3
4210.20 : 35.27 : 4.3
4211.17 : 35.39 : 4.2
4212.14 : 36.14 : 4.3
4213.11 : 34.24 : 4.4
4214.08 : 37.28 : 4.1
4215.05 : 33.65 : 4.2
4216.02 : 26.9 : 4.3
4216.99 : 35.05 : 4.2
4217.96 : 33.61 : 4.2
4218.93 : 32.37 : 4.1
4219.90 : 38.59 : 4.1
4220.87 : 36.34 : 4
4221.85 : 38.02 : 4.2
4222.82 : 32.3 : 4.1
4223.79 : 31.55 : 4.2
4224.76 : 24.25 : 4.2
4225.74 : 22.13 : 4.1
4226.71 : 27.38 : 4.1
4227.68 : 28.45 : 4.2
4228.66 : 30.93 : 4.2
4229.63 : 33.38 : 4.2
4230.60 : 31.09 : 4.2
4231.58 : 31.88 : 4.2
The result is 1.82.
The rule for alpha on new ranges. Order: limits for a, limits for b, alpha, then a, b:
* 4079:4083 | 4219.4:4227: 1.83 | 36.0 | 32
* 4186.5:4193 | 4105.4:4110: 1.79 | 33.1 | 29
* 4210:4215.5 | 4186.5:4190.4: 1.83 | 35.3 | 32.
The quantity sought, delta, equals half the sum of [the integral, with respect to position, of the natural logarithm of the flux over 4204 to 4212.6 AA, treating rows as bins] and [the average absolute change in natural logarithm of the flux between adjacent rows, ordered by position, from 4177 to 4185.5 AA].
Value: 15.2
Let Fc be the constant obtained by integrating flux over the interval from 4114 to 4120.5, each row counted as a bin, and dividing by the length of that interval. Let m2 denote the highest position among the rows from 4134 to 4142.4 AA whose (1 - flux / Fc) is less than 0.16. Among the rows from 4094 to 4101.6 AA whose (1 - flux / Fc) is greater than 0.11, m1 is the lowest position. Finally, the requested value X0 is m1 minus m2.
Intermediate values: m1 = 4096.40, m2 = 4141.93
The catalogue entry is -45.5 AA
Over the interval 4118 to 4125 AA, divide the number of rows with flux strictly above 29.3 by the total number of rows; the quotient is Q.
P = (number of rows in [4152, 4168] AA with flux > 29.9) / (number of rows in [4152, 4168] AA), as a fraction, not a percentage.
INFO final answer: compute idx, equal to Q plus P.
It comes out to 1.7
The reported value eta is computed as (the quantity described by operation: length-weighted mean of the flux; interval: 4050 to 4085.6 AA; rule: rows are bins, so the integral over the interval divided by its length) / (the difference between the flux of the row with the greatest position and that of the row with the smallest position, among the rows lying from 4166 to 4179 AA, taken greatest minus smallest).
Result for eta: -4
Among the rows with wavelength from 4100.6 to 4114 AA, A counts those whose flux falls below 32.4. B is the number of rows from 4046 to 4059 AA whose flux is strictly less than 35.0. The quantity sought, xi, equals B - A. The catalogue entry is 0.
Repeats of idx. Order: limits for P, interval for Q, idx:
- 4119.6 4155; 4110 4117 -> 1.5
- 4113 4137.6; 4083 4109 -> 1.3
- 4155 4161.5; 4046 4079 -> 1.7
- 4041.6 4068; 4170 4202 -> 1.3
